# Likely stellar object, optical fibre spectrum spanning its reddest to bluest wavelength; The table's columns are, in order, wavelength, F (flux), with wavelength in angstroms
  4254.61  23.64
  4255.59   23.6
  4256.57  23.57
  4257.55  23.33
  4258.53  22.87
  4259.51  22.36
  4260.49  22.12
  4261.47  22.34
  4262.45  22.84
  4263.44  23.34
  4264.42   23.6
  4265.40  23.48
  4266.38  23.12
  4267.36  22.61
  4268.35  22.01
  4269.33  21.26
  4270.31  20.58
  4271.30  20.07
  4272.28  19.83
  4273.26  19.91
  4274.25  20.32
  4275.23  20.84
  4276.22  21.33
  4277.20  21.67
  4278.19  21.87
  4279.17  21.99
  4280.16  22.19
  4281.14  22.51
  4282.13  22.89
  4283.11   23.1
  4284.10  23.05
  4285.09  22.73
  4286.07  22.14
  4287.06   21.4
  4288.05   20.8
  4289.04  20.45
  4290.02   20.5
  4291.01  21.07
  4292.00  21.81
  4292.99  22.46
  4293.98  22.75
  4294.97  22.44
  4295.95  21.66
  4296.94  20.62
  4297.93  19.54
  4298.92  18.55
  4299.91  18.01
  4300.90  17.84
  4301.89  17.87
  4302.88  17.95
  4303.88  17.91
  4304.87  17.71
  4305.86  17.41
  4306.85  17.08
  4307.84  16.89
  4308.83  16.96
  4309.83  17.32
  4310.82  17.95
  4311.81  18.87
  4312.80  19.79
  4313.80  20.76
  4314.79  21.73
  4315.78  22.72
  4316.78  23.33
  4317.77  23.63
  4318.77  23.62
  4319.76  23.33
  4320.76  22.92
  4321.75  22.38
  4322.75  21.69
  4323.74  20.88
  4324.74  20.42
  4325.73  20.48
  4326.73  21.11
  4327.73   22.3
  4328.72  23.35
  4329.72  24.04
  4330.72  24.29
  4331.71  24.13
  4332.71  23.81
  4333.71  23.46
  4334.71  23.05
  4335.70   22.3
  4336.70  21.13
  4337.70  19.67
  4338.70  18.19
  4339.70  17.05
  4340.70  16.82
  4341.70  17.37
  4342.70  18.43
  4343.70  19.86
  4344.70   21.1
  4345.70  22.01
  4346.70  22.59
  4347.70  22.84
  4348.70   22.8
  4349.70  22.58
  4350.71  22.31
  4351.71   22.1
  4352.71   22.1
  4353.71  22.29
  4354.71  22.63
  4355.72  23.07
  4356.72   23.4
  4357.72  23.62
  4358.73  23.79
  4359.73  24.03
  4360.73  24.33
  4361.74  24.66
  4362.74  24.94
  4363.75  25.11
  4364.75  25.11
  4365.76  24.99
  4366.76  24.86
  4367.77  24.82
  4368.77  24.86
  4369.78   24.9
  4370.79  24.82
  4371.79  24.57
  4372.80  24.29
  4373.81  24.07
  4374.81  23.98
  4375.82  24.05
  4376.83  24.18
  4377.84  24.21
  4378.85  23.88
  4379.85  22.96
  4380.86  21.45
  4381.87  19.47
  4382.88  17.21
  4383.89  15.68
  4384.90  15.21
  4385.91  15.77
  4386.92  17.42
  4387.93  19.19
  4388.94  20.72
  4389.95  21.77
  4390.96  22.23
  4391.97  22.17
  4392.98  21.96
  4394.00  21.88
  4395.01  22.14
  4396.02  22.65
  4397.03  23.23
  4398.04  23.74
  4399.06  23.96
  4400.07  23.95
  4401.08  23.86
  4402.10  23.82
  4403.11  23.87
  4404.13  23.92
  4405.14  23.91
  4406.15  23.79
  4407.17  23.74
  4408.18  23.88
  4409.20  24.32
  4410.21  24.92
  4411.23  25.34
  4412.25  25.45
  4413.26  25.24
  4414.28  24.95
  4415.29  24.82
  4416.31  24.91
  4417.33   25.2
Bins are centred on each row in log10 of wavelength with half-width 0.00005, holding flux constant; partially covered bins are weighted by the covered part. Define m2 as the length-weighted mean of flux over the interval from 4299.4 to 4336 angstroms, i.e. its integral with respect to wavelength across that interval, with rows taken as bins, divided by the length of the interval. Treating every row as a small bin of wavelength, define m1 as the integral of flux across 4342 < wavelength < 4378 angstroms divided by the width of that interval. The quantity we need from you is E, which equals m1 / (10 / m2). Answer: 48.7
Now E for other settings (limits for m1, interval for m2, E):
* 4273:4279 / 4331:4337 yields 48.7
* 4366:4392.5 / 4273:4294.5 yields 47.6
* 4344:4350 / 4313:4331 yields 49.6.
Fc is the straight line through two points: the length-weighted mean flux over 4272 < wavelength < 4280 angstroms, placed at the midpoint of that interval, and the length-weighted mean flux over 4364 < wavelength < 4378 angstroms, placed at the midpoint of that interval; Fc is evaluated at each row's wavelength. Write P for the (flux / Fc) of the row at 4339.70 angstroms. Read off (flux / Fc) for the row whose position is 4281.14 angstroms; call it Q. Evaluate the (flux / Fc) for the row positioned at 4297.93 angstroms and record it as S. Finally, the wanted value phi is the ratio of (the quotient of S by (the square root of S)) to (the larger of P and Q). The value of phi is 0.89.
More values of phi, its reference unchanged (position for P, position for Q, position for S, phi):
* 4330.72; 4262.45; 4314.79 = 0.88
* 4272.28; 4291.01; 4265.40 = 1.09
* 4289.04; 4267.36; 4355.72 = 0.90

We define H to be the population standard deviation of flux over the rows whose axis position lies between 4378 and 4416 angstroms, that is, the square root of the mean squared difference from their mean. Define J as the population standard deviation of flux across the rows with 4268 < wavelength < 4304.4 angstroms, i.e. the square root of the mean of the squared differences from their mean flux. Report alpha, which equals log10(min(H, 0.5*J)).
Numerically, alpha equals -0.10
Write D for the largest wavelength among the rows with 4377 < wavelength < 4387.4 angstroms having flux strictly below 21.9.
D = 4386.92 angstroms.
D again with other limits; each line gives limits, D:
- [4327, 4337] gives 4336.70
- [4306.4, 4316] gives 4314.79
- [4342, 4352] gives 4344.70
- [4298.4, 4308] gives 4307.84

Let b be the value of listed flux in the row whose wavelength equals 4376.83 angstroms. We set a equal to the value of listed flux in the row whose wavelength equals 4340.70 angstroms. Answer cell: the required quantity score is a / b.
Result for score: 0.70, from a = 16.82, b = 24.18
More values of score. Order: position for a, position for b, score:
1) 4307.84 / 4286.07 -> 0.76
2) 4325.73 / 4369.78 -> 0.82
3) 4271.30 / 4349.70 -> 0.89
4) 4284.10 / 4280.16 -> 1.04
